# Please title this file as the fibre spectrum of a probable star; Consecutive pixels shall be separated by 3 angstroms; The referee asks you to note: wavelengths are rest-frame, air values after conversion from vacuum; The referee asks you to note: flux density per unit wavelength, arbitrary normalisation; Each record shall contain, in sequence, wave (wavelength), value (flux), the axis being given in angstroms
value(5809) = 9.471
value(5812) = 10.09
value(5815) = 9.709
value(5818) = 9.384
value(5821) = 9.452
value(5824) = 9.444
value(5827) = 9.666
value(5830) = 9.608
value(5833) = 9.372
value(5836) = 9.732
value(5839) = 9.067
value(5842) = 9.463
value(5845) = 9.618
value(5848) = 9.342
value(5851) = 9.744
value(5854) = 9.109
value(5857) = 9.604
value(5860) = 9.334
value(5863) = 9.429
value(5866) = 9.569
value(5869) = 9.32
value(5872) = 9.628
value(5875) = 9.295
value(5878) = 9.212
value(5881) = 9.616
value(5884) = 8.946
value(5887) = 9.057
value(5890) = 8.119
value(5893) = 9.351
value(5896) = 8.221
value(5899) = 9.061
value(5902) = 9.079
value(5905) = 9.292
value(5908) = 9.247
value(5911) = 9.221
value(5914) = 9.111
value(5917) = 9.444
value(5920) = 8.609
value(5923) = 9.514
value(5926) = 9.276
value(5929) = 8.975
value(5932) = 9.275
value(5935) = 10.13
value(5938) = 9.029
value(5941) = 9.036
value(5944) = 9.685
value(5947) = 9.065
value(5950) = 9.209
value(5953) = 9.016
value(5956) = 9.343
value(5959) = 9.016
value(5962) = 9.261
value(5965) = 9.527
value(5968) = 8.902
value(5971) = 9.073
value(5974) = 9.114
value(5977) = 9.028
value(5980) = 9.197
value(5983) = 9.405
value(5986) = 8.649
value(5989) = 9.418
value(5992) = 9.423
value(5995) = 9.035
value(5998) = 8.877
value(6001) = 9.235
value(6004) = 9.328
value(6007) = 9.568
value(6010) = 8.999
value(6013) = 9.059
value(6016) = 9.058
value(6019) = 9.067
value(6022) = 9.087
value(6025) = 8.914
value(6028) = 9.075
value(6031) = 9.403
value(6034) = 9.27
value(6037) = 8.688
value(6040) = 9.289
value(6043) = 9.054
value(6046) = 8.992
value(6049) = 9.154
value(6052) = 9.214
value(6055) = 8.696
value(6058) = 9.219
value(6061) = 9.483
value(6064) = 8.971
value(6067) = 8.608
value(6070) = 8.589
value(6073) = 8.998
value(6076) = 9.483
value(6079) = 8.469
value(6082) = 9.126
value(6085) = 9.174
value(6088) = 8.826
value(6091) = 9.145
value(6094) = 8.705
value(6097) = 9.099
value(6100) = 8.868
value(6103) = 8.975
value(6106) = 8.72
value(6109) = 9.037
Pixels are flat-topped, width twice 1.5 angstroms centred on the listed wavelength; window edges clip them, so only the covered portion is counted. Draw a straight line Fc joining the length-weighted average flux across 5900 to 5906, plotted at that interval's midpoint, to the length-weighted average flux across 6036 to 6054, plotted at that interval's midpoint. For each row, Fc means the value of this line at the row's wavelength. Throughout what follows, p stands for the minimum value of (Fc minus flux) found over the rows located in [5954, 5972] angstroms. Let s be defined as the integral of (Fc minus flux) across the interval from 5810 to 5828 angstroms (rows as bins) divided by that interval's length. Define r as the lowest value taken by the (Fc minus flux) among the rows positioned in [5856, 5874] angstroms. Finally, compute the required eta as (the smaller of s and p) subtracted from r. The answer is -0.03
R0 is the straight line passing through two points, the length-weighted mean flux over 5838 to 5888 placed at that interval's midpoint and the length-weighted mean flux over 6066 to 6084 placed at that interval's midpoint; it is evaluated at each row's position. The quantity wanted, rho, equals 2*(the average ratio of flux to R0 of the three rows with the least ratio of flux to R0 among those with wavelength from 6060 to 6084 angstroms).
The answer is 1.92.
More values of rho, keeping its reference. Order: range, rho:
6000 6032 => 1.99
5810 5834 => 1.99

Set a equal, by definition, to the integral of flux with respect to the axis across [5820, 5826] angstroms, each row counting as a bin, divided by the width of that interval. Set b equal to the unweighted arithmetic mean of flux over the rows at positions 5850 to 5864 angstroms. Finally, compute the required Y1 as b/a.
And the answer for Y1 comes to 1.00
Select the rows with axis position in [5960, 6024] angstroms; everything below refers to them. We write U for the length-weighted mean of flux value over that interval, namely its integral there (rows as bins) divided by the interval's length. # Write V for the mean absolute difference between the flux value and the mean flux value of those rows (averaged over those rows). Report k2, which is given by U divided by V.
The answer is 49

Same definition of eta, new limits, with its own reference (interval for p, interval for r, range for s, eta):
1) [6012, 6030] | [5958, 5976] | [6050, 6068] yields -0.40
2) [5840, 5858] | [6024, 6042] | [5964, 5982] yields 0.21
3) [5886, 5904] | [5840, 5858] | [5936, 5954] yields -0.36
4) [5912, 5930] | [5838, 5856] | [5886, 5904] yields -0.18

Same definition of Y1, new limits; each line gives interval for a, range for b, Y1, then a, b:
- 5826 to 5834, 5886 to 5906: 0.93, 9.55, 8.88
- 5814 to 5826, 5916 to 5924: 0.97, 9.50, 9.19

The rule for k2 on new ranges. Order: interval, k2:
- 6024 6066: 48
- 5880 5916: 30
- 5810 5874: 53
